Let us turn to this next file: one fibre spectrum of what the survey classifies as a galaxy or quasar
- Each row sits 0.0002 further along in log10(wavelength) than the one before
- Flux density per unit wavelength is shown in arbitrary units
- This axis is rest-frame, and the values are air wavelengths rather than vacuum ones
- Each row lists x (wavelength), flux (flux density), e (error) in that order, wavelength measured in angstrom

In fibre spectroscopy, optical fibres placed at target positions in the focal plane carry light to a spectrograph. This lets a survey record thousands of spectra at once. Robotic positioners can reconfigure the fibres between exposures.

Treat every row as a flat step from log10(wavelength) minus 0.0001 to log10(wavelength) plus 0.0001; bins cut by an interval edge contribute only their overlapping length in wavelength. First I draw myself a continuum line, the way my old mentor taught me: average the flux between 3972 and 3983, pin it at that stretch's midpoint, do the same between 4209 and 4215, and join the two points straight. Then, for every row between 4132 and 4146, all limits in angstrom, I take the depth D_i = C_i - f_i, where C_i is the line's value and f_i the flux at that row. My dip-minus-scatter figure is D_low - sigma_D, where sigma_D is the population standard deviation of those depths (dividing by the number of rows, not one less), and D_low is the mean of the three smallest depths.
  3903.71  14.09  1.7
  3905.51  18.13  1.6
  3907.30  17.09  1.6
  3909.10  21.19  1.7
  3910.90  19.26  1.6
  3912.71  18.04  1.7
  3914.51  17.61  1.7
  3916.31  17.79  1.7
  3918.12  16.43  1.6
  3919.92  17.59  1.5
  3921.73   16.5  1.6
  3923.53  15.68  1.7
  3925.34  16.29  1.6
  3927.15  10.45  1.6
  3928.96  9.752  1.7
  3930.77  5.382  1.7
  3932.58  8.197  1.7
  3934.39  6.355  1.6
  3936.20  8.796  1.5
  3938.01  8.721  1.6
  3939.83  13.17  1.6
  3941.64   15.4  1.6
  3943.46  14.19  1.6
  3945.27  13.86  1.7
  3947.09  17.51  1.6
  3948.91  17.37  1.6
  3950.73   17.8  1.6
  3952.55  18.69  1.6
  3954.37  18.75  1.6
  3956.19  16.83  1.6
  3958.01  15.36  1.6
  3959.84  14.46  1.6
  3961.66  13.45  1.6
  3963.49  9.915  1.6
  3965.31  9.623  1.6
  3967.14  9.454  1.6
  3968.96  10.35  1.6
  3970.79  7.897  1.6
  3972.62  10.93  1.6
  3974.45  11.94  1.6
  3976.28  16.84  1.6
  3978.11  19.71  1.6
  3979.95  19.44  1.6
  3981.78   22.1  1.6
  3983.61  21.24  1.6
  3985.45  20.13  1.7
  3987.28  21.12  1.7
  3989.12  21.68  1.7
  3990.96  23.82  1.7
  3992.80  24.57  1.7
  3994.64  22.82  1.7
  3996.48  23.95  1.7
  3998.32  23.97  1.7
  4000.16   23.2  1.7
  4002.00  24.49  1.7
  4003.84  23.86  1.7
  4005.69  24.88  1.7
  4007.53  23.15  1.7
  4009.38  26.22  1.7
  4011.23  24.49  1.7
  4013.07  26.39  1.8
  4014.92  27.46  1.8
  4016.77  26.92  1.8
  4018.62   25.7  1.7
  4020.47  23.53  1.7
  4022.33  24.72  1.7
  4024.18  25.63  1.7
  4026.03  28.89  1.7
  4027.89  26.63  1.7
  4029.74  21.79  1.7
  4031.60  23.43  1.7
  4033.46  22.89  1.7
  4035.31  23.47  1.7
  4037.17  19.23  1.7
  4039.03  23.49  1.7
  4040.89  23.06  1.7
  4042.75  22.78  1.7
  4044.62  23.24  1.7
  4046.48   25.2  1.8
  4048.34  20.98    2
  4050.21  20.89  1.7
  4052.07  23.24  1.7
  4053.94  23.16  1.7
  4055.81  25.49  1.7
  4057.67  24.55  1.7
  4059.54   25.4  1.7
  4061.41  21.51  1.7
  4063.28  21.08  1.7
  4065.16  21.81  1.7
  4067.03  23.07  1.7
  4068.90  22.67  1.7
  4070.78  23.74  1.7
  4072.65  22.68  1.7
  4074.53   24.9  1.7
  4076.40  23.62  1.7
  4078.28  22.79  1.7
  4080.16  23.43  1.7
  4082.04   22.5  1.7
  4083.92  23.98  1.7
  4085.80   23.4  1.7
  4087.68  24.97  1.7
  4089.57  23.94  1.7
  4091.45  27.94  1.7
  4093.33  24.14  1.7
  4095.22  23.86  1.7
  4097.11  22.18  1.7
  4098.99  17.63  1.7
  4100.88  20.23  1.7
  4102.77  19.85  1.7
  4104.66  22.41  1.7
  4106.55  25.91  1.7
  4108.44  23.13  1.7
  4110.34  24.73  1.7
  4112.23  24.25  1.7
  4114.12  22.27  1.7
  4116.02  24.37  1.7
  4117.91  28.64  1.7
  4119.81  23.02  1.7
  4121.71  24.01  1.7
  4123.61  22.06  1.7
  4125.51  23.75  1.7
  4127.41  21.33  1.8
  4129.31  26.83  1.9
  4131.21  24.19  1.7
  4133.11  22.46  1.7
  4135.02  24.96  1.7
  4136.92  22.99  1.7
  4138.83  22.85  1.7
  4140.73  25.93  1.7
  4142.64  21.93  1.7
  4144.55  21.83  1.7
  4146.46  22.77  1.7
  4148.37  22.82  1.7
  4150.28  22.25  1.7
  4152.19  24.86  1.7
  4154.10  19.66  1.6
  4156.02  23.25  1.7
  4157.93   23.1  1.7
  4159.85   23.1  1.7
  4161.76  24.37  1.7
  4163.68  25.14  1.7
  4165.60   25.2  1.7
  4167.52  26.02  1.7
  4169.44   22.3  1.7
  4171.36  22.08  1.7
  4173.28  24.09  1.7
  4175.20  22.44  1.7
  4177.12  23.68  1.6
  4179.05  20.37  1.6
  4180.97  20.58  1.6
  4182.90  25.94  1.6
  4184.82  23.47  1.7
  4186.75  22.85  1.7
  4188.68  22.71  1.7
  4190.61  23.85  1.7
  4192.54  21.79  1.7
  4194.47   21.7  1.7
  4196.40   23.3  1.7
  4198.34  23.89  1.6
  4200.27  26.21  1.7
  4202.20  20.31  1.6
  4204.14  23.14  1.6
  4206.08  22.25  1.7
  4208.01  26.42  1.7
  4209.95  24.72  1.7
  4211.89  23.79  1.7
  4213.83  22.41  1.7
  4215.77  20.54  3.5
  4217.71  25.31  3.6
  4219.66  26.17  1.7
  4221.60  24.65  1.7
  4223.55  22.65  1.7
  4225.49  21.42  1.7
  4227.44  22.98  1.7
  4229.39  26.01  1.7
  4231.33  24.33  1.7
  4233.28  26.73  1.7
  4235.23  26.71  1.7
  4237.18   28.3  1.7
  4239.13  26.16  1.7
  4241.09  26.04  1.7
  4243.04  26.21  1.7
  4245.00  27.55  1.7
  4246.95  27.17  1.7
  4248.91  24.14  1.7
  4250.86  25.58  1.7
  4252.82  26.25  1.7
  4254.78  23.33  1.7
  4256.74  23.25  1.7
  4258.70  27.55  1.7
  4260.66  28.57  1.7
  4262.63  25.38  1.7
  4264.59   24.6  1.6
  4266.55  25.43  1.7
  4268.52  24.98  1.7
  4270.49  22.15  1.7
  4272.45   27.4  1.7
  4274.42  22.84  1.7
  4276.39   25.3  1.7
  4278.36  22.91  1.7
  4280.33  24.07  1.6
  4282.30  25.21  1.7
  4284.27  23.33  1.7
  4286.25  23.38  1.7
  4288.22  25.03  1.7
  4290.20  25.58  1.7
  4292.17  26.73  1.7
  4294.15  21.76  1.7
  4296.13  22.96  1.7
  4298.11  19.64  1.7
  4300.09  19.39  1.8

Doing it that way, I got -4.6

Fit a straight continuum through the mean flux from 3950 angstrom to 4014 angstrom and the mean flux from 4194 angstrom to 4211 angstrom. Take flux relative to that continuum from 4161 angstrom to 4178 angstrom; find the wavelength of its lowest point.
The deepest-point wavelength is 4171.36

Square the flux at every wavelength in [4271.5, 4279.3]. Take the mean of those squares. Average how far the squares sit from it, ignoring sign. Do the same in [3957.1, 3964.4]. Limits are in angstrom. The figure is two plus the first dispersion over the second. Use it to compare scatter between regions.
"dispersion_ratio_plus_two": 4.1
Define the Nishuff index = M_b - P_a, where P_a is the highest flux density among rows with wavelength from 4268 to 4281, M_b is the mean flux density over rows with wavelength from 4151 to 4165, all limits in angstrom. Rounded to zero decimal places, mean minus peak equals -4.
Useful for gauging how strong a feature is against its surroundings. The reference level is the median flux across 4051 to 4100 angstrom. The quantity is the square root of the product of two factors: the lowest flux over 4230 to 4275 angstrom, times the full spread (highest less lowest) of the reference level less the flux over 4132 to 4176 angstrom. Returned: 12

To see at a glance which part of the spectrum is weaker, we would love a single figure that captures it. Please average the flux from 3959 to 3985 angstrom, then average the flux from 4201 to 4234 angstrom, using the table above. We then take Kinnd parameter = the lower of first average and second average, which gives 14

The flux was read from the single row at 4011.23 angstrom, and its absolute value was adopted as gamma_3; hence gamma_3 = 24.5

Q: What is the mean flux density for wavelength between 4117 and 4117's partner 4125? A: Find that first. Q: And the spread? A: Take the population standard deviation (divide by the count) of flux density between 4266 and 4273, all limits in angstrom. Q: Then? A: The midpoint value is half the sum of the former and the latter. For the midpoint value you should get 13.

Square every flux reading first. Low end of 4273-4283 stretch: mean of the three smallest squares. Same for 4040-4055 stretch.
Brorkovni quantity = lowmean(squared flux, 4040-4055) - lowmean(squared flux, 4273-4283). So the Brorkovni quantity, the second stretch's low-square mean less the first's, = -77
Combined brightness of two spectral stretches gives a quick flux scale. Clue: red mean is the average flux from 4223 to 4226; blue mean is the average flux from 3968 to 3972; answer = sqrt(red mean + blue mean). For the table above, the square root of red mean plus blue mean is 5.6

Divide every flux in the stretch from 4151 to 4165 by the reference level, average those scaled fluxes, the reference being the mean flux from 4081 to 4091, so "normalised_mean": 0.98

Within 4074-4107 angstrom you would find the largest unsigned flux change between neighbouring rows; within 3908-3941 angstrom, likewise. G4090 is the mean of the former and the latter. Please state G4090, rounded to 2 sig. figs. 5.2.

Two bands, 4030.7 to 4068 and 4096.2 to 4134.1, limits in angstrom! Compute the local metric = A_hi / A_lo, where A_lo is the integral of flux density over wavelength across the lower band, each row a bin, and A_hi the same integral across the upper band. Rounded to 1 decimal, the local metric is 1.0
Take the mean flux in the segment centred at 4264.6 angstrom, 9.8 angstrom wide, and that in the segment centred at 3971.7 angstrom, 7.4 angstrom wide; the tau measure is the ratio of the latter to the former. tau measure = 0.40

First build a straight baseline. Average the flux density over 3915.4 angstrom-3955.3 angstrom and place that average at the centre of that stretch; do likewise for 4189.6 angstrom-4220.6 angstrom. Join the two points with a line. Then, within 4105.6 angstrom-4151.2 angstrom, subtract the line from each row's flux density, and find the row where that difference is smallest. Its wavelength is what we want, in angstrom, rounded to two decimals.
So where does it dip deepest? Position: 4144.55 angstrom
